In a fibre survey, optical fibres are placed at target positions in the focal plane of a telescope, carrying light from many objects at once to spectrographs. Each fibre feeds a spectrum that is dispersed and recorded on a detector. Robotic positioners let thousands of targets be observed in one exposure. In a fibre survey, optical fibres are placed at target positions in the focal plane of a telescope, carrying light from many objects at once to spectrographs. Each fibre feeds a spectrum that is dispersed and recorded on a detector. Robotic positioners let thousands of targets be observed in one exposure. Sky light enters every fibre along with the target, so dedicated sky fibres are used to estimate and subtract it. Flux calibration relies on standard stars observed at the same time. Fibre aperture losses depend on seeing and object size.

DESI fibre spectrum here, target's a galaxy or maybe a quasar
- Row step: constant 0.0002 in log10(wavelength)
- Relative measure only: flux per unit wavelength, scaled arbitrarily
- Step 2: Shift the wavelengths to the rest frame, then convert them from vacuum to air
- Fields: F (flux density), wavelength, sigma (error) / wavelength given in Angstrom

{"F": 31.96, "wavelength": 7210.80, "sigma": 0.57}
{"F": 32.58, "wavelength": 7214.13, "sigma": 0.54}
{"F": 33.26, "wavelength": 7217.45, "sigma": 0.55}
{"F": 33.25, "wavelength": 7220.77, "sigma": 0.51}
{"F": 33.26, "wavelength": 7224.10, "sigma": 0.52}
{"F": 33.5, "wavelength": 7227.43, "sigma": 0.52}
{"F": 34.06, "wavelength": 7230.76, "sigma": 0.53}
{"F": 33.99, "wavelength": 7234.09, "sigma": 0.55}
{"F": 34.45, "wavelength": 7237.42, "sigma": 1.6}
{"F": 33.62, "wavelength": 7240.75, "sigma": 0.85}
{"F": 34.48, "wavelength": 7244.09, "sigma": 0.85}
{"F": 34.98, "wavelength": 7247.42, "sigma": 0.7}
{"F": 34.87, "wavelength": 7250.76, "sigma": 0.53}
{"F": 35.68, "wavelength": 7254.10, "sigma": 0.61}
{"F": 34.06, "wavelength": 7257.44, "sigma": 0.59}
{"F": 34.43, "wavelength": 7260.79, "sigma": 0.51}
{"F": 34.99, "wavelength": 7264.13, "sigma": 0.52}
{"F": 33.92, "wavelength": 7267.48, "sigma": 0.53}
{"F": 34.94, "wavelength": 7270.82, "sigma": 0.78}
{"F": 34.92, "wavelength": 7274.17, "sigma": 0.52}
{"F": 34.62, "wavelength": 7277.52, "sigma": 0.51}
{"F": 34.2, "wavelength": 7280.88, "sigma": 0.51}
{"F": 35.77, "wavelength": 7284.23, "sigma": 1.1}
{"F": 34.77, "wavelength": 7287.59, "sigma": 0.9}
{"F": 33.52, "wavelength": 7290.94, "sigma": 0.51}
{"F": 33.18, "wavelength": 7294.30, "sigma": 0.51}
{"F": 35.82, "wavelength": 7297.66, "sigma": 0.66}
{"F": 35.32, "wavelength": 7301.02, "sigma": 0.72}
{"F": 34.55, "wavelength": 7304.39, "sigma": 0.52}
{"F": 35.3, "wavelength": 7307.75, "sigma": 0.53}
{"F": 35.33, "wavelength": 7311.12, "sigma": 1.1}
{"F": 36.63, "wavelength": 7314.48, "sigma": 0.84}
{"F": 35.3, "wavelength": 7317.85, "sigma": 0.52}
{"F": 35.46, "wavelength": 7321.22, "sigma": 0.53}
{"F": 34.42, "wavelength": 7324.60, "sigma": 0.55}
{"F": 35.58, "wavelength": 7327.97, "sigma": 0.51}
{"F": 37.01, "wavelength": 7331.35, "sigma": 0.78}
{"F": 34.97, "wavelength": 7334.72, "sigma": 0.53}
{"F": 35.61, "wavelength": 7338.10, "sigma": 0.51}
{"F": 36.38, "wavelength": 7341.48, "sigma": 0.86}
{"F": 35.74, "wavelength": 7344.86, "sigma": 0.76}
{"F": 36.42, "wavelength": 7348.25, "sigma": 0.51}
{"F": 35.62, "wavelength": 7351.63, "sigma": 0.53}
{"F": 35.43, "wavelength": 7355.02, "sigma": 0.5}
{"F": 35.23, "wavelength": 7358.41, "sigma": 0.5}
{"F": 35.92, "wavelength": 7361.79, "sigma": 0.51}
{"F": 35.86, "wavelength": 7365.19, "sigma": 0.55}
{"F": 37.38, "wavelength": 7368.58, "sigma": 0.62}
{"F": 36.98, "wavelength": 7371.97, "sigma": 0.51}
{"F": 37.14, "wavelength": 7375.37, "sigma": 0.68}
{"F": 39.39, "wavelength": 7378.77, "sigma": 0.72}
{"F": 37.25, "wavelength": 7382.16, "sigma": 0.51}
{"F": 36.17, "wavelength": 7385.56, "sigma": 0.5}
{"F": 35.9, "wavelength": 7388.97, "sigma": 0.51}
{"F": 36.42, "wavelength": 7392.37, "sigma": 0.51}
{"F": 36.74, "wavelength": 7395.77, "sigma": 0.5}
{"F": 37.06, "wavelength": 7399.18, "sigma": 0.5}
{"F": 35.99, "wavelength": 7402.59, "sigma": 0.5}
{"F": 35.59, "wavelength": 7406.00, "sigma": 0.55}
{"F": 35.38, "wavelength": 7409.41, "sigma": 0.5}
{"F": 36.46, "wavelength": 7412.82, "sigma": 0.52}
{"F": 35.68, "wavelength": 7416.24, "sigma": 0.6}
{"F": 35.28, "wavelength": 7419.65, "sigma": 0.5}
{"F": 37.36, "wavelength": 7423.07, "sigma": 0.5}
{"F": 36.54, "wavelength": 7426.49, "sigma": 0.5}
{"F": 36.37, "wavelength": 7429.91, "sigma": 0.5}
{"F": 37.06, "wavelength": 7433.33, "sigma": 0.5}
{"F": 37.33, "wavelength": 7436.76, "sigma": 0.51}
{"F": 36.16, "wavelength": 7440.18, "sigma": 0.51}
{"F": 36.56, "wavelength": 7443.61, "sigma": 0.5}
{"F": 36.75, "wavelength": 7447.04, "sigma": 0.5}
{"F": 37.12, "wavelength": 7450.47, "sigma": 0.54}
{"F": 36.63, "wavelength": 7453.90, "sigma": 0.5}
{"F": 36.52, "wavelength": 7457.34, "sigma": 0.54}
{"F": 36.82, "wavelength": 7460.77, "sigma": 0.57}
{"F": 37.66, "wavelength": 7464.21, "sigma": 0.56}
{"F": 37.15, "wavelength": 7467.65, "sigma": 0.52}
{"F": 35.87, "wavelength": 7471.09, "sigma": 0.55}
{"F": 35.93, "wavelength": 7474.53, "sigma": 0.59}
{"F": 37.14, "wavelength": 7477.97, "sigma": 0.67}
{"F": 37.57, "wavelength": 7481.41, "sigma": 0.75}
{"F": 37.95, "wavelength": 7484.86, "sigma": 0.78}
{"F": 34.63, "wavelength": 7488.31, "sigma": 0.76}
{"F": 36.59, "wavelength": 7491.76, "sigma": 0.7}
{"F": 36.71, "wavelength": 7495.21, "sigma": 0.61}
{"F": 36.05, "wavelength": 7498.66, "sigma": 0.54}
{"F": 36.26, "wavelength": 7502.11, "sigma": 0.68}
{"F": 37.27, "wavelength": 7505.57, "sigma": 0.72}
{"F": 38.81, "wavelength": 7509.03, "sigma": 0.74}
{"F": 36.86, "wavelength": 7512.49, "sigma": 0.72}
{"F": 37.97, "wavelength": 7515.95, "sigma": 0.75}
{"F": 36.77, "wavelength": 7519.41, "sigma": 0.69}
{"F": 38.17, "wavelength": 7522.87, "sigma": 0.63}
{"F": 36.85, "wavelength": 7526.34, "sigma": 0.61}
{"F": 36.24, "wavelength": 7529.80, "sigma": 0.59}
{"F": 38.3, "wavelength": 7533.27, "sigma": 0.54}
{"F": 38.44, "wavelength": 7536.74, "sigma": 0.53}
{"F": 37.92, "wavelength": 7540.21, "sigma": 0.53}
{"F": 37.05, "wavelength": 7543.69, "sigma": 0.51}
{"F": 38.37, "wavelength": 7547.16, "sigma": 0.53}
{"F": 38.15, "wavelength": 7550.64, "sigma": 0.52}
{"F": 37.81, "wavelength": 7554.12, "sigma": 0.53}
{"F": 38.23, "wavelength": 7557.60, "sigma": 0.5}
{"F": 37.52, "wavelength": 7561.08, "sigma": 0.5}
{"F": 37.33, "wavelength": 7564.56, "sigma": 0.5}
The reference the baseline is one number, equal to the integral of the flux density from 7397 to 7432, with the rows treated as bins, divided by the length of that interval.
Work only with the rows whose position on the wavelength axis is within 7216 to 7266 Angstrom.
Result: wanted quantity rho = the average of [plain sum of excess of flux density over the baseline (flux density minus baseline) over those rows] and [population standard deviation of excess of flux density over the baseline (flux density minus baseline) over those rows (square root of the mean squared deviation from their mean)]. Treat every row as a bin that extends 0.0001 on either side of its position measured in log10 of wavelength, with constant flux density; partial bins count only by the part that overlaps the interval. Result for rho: -15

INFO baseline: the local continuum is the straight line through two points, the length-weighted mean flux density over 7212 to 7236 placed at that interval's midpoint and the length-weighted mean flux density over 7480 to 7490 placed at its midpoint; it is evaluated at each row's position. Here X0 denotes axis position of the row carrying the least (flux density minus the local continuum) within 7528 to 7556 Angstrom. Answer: 7529.80 Angstrom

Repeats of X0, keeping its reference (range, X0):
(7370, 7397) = 7388.97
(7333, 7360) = 7358.41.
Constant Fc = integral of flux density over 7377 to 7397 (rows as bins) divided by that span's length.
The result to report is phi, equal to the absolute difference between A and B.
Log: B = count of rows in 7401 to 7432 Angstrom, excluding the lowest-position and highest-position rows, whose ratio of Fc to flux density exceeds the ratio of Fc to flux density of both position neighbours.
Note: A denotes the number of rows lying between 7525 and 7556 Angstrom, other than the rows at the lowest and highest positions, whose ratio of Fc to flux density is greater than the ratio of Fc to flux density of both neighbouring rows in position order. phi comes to 0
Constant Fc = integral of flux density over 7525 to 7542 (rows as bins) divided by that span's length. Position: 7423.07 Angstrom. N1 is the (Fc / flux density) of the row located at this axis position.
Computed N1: 1.01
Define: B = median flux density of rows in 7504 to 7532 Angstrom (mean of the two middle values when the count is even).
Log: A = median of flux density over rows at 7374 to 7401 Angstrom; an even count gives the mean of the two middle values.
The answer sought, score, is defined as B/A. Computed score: 1.00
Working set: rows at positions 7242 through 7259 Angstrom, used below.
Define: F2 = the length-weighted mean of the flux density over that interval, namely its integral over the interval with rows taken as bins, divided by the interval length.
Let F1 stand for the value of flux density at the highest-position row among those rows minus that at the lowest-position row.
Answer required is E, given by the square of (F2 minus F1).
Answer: 1240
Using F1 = -0.4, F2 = 34.8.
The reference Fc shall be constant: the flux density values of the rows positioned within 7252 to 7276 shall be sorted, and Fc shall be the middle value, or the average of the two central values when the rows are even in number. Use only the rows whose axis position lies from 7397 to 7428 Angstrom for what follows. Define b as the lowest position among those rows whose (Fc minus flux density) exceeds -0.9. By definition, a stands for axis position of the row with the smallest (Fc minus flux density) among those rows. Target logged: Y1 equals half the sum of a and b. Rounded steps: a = 7423.07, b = 7406.00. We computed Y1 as 7414.5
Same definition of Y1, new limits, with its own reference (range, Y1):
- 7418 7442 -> 7421.4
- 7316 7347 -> 7324.6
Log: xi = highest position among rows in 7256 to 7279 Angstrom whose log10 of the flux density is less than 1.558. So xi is 7277.52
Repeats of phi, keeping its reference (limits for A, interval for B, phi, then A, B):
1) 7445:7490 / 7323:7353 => 0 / 2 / 2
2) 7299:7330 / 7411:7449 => 0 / 3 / 3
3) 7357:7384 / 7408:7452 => 1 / 2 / 3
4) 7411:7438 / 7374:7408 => 1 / 2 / 1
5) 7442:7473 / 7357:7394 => 2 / 1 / 3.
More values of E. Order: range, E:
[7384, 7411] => 1365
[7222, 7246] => 1069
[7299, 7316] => 1164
